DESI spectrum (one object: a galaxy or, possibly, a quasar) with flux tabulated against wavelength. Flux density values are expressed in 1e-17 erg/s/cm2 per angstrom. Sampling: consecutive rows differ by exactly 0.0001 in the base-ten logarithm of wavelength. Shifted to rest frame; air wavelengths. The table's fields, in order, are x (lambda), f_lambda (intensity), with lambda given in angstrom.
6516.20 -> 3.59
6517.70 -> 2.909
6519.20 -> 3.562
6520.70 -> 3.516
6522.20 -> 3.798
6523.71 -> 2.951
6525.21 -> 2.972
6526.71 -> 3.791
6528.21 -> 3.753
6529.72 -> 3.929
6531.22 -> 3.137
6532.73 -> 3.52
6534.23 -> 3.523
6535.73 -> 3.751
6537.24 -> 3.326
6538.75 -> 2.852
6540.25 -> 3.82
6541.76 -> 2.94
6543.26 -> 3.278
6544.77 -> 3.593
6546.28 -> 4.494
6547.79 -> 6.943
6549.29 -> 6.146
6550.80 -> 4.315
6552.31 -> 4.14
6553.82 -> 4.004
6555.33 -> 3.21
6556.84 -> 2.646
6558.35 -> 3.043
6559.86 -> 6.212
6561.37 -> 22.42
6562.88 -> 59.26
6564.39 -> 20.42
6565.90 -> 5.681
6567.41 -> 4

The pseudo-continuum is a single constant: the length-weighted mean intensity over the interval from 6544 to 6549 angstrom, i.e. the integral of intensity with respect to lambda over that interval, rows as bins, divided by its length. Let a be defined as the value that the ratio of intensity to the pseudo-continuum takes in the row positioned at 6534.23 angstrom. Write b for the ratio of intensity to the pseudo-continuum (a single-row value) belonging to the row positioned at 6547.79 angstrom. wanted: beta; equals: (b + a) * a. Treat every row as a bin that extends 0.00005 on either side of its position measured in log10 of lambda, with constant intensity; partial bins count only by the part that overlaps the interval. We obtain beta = 1.41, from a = 0.69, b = 1.36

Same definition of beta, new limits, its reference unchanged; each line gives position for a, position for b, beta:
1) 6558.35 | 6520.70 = 0.76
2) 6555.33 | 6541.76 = 0.76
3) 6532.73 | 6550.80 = 1.06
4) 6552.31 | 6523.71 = 1.12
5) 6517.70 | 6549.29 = 1.01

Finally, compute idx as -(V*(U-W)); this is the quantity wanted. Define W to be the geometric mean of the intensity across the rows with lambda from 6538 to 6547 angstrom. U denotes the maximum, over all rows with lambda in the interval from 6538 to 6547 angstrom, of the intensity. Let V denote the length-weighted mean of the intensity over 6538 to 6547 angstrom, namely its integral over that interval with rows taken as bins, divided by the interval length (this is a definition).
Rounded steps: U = 4.494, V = 3.49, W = 3.45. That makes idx -3.6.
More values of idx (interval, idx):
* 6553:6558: -2.5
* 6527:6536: -1.2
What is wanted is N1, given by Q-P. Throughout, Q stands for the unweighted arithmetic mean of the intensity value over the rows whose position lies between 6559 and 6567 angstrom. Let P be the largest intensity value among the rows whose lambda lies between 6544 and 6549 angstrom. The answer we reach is 16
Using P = 6.943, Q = 22.8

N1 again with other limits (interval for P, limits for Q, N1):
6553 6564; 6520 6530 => -56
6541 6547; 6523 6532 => -1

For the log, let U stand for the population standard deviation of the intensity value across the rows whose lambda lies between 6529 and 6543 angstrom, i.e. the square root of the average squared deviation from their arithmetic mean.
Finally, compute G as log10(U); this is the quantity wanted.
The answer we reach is -0.4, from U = 0.4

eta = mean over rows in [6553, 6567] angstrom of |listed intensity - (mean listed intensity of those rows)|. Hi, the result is 13.3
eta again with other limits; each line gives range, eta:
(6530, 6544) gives 0.3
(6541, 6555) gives 1.0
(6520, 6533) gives 0.3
